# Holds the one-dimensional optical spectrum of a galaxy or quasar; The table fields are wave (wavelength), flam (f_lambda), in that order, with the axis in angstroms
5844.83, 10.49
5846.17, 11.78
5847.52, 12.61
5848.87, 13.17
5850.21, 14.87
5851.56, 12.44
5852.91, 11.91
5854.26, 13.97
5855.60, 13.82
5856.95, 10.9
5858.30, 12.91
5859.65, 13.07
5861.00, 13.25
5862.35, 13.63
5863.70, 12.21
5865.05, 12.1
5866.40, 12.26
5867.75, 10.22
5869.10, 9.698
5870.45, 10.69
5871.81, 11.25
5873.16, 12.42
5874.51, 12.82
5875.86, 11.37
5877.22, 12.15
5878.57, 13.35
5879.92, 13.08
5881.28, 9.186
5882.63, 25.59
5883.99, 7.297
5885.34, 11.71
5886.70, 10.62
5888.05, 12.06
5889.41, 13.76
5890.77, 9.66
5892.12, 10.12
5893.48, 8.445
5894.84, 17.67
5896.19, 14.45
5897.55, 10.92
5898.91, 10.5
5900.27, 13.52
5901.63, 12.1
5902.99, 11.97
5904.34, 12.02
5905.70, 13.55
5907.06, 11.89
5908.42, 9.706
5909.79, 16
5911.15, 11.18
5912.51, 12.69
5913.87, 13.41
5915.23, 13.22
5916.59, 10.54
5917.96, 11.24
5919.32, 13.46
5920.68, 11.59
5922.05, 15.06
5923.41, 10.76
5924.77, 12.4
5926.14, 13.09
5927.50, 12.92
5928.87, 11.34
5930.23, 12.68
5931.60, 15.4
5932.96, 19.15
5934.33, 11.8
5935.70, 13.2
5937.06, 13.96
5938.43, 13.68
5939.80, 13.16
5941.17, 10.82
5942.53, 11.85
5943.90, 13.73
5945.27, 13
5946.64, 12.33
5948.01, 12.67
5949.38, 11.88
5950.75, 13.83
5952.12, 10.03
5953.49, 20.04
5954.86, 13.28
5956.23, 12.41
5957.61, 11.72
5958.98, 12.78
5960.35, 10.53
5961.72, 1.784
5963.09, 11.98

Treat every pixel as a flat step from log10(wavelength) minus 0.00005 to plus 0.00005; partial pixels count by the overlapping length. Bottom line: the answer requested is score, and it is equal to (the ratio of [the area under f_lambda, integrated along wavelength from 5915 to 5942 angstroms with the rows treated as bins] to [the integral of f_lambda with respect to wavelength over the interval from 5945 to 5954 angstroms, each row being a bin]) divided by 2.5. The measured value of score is 1.17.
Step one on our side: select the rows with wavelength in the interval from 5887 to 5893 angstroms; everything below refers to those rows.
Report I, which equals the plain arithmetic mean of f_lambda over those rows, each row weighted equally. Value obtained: 11.4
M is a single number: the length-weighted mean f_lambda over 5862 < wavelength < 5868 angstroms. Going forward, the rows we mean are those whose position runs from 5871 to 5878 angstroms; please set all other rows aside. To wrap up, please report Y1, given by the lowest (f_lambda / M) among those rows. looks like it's 0.93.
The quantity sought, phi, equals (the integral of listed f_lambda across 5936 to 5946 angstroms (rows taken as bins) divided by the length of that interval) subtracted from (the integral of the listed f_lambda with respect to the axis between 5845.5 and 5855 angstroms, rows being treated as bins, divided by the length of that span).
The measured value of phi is 0.1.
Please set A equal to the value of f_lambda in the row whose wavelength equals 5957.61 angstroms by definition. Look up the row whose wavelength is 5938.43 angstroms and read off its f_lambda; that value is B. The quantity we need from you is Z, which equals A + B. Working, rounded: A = 11.72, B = 13.68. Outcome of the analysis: 25.4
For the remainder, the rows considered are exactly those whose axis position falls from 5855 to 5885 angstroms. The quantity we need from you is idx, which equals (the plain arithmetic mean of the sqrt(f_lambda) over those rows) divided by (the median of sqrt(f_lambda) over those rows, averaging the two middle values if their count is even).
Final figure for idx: 1.00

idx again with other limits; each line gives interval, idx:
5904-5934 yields 1.00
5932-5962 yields 0.98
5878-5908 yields 1.01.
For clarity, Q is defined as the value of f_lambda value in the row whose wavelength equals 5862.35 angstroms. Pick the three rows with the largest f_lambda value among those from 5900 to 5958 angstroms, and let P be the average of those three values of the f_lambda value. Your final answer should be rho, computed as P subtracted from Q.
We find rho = -4.8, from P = 18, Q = 13.63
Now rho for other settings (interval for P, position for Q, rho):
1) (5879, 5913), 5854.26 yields -5.8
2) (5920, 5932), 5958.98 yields -1.7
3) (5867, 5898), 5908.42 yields -9.5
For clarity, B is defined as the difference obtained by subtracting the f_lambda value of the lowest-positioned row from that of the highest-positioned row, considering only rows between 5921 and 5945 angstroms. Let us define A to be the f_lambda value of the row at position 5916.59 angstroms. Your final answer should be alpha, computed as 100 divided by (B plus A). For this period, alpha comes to 11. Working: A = 10.54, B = -1.33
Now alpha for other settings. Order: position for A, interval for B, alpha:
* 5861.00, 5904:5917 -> 8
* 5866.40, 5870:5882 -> 9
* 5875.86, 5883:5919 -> 7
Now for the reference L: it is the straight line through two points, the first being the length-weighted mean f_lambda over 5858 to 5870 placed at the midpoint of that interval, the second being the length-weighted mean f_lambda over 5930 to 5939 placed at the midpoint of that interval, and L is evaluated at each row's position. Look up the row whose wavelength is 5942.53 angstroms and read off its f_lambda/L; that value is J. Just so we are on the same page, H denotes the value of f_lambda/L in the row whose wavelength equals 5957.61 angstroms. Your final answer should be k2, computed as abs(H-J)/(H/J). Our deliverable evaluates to 0.04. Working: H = 0.78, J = 0.81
